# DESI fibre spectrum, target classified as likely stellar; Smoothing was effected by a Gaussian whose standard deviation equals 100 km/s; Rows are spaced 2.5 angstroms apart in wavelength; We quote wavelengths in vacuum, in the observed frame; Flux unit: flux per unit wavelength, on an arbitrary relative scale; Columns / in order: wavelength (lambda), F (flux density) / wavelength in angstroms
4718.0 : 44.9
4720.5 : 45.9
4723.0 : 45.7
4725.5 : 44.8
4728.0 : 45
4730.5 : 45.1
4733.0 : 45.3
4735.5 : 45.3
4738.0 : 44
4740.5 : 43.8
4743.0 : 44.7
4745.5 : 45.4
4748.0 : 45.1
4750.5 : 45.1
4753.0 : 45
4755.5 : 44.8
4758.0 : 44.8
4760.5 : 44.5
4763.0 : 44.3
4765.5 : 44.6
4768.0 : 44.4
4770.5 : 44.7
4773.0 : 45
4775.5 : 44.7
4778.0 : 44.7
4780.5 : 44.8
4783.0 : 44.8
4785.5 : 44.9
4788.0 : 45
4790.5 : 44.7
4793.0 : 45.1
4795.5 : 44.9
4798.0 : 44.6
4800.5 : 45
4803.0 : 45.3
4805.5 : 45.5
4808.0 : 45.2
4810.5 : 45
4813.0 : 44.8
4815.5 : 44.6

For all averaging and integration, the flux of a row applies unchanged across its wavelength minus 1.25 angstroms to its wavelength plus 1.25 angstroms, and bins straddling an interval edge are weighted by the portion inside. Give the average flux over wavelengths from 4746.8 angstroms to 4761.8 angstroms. 44.9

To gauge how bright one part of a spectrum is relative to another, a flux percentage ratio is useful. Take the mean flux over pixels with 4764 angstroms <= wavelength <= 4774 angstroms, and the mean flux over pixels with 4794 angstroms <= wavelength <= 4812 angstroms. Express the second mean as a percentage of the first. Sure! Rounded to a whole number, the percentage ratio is 101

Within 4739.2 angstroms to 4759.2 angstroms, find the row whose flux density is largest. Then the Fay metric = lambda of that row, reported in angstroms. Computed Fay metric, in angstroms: 4745.5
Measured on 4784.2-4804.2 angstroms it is 4803.0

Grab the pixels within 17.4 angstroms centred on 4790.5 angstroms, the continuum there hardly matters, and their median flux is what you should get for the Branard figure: 44.9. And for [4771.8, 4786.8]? 44.8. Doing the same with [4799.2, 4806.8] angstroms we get 45.3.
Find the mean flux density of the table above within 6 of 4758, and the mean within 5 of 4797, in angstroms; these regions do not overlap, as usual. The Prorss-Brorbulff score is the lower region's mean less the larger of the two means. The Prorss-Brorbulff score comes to -0.22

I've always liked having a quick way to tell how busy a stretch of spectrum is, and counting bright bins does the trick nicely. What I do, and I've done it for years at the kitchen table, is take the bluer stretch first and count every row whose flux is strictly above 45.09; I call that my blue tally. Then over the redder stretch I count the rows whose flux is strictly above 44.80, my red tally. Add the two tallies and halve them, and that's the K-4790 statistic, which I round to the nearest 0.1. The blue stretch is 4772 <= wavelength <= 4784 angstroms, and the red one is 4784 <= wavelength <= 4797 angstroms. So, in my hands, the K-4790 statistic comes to 2.0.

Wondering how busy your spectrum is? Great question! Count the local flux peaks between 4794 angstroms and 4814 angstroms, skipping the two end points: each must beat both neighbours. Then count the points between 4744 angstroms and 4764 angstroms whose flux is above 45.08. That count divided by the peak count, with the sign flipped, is -3.0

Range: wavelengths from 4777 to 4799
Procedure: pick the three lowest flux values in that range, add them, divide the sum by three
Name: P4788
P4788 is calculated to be 44.7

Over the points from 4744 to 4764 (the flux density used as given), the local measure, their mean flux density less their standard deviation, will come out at 44.5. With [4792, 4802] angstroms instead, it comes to 44.7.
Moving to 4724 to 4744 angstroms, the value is 44.2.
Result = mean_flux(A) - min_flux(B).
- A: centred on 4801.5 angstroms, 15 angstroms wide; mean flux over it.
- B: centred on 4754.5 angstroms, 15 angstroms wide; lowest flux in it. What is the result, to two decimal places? 0.58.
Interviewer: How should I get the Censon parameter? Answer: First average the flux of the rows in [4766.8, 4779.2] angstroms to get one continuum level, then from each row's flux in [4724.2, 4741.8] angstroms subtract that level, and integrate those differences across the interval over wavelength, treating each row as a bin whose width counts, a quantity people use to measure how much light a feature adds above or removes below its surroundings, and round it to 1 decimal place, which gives 1.0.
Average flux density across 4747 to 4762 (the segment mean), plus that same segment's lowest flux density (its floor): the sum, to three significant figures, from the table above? 89.4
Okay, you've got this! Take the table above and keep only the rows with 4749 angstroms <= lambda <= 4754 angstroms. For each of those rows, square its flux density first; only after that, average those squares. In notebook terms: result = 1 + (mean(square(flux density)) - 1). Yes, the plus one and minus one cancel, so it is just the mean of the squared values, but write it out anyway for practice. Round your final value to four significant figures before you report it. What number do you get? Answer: 2030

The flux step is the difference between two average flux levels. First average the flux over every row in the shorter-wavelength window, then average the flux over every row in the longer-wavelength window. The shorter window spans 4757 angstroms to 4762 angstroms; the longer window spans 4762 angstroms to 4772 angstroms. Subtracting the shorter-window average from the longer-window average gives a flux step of -0.1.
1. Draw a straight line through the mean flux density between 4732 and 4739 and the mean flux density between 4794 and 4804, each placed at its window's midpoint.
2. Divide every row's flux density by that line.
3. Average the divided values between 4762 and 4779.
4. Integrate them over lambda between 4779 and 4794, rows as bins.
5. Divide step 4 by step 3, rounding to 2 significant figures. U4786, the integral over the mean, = 15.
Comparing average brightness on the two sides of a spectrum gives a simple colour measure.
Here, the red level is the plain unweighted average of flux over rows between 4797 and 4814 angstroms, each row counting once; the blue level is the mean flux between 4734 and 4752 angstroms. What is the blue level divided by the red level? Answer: 0.99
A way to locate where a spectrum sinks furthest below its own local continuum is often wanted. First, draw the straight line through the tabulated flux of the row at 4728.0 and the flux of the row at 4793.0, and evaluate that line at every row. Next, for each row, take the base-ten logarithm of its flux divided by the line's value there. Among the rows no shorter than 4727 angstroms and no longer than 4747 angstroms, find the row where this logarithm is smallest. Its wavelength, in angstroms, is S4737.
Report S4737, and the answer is 4740.5 angstroms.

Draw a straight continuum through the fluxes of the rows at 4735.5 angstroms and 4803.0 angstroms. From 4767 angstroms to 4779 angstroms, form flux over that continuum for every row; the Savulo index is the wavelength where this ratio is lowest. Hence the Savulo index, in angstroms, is 4768.0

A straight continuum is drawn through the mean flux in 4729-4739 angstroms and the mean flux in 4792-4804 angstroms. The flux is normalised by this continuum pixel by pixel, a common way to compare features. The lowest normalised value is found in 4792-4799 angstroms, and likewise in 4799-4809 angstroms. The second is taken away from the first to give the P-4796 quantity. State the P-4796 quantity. -0.009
